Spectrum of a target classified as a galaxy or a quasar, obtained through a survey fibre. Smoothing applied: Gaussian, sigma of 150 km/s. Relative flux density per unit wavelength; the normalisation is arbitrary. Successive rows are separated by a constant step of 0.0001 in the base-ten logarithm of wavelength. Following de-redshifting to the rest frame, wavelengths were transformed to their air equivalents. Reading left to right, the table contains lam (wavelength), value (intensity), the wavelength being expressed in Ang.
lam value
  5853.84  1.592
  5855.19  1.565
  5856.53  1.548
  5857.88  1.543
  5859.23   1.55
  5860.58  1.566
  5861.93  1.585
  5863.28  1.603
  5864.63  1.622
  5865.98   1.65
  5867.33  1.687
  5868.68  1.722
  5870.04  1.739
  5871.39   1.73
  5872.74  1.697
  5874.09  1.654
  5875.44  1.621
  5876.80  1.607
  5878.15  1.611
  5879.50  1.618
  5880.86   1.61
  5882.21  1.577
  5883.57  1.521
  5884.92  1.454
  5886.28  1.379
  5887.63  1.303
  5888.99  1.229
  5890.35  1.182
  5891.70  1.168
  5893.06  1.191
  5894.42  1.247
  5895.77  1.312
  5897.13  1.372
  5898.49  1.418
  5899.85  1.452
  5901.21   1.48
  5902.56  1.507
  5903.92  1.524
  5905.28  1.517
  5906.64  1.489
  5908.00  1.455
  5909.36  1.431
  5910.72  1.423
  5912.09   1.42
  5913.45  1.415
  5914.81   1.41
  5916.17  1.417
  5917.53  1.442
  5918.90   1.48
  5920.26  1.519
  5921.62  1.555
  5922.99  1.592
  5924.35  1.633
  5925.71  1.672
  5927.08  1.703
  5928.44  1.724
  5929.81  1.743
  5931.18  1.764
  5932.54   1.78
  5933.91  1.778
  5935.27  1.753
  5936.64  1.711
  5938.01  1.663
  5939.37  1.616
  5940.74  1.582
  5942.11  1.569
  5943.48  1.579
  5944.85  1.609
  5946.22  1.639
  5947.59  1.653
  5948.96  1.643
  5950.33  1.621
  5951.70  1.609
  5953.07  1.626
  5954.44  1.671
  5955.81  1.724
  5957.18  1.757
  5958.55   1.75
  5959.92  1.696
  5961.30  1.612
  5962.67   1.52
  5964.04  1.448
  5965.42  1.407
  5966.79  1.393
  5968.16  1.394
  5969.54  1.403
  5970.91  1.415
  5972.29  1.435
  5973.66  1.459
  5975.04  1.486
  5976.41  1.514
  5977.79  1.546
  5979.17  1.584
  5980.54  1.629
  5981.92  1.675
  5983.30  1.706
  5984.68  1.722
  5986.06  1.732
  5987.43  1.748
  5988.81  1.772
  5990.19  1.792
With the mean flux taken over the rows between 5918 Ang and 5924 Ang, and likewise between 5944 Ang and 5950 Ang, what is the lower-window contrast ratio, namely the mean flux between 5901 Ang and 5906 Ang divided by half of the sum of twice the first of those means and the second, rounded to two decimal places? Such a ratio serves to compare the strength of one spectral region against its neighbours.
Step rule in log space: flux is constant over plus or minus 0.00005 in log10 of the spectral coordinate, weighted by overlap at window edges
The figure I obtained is 0.64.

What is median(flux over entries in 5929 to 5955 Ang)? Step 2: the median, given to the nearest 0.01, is 1.64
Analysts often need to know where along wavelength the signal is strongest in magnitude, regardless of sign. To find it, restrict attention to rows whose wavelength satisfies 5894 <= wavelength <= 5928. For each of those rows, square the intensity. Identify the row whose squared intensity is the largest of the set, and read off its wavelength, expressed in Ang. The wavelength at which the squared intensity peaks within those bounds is 5927.08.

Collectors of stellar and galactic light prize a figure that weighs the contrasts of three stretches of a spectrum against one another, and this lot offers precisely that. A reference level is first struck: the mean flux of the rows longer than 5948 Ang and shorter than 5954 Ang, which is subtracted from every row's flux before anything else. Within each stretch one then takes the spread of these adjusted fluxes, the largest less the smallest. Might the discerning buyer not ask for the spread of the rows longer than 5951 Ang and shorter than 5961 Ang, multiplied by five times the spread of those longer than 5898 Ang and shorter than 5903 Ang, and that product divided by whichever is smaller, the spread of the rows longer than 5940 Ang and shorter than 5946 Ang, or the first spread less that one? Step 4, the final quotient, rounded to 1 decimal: 1.6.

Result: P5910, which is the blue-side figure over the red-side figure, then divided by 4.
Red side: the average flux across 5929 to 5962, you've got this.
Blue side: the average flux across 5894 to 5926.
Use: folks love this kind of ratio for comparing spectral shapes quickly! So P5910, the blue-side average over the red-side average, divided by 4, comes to 0.219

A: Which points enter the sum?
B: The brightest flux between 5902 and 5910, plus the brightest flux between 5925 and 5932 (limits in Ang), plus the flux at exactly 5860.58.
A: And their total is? 4.85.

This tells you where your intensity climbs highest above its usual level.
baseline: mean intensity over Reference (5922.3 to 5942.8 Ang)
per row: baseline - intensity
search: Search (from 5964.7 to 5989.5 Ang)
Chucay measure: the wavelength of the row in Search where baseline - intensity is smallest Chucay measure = 5988.81 Ang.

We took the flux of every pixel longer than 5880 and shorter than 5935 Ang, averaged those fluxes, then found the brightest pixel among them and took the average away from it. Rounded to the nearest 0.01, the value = 0.30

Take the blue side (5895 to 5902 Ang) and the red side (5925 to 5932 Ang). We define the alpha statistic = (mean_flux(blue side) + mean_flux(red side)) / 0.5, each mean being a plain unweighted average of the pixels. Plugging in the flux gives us 6.26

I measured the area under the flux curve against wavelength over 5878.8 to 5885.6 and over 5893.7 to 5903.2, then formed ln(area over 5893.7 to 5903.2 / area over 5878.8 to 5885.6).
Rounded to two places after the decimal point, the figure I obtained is 0.23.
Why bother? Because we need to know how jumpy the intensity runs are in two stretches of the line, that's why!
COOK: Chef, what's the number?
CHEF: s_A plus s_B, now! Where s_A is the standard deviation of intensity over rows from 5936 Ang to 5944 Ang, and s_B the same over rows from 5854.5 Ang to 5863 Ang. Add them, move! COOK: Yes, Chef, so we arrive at 0.07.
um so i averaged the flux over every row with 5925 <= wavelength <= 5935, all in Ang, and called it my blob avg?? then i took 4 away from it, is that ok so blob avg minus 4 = -2.26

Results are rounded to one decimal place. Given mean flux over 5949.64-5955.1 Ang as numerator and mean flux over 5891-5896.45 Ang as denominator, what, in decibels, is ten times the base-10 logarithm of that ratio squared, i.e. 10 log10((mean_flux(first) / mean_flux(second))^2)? 2.5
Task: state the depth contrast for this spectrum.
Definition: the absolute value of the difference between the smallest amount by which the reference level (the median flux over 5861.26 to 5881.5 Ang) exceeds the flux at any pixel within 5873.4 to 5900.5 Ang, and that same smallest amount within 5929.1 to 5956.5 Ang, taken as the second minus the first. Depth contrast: 0.13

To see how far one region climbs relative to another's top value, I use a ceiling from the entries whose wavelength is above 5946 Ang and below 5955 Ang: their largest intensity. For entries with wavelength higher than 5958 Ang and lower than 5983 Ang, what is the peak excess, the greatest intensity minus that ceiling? 0.079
